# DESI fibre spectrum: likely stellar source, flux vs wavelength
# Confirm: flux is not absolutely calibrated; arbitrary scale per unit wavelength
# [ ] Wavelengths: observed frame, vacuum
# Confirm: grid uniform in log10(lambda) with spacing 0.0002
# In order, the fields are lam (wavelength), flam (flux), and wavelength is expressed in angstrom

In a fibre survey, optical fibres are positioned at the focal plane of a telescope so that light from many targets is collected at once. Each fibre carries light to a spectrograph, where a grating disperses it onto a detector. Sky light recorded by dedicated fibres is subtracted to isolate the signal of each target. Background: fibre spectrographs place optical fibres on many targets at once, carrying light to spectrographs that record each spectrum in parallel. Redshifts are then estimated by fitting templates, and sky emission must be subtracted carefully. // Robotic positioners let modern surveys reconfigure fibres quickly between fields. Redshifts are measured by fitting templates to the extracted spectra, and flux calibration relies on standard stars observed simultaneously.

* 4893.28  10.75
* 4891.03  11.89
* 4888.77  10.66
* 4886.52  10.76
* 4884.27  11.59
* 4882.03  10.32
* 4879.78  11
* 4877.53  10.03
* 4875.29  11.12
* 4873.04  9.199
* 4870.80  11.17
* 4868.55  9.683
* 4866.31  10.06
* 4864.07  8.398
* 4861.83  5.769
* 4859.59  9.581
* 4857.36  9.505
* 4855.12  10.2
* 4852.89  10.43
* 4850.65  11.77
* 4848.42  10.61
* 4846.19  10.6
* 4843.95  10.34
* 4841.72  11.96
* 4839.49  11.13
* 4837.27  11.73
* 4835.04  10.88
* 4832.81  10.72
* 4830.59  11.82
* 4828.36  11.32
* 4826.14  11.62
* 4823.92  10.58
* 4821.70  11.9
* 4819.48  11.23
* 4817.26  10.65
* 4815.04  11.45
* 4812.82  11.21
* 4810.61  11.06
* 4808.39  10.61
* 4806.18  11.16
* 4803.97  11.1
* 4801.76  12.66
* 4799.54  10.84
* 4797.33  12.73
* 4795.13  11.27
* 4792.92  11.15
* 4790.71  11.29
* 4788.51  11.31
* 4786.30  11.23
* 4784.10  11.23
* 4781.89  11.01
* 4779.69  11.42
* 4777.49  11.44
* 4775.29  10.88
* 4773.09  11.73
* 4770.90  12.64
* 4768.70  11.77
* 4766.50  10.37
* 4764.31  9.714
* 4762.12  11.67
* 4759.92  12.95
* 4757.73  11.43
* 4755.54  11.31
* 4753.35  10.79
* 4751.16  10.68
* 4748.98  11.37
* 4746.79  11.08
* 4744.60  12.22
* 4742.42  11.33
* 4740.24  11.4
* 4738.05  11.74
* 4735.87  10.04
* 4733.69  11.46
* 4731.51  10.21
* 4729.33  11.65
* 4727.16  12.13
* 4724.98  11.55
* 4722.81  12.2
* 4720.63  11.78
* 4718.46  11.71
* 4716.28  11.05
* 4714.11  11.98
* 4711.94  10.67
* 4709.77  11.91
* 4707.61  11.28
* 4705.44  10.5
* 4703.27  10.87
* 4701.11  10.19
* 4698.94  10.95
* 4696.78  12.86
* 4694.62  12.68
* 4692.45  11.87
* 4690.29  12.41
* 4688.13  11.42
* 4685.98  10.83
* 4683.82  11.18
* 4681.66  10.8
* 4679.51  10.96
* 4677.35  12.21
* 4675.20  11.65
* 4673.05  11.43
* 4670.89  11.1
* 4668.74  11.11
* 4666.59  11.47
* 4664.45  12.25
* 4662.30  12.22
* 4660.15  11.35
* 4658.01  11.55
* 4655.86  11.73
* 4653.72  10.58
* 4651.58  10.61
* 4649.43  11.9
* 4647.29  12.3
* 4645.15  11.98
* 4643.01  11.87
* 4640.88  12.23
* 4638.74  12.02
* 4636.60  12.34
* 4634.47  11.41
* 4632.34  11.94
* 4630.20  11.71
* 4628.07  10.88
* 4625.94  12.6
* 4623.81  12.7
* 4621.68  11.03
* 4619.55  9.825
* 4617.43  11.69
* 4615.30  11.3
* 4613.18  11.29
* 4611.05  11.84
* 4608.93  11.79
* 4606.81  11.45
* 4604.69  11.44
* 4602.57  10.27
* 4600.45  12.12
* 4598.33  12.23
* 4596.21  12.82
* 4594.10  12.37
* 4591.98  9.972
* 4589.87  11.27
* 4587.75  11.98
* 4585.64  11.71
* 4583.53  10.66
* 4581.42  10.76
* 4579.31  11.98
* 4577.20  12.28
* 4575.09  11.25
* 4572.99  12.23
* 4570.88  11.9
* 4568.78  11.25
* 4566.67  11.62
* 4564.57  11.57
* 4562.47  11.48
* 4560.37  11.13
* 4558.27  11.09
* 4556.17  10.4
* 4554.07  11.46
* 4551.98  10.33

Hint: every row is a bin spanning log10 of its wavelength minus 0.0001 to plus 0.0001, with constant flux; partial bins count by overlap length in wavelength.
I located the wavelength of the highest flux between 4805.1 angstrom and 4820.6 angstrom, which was 4815.04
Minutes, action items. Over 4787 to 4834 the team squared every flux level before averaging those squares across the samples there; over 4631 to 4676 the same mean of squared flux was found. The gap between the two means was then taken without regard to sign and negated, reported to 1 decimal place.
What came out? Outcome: -8.0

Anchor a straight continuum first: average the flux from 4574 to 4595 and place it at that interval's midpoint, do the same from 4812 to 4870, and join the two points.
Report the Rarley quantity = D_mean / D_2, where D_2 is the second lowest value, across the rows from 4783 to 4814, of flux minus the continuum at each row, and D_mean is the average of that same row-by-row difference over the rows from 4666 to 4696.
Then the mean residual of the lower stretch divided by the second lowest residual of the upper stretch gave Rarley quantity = 3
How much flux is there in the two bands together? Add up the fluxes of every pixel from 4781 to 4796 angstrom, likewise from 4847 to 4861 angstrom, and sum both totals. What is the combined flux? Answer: 141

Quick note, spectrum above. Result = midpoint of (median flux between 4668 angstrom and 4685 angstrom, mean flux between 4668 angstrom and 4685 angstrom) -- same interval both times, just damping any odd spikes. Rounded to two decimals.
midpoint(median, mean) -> 11.22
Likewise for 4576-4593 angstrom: 11.41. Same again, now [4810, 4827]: 11.22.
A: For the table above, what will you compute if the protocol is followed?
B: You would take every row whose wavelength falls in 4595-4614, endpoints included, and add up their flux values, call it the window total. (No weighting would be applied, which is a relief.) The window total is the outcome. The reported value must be 105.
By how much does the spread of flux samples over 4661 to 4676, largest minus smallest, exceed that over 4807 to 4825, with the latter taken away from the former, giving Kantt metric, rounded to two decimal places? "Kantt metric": -0.17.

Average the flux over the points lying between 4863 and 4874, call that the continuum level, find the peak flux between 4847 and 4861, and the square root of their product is 10.69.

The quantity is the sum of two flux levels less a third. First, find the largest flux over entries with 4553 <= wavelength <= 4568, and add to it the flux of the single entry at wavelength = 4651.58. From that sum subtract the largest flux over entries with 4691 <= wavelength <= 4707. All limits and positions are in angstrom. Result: 9.4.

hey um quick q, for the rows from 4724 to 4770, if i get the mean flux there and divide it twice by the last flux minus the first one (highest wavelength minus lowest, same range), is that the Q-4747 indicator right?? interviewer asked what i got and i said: 233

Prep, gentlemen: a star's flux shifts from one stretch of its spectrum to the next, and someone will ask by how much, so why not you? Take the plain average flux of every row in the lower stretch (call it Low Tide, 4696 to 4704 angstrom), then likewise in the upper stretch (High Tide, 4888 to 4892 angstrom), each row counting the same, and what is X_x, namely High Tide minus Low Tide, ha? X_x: 0.1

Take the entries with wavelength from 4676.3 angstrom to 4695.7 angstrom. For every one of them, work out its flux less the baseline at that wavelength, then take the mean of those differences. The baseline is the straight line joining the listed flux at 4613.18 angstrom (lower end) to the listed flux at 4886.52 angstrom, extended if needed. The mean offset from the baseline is 0.45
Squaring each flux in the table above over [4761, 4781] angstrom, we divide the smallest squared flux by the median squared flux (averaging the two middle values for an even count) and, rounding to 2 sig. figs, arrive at 0.72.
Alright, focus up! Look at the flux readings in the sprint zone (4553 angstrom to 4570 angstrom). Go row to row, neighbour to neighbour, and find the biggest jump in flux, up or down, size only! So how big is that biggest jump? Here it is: 1.1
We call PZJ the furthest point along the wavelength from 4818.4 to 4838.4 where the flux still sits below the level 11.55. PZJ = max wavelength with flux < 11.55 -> 4835.04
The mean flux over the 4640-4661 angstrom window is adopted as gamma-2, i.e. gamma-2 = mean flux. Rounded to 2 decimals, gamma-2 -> 11.61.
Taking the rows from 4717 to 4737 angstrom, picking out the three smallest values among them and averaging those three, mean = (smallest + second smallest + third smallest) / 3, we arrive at 10.6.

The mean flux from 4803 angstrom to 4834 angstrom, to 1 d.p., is 11.2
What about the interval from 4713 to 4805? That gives 11.4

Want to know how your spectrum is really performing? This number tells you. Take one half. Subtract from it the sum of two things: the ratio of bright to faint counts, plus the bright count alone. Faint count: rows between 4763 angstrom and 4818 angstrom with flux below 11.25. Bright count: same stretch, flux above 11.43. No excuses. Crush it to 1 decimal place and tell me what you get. -7.0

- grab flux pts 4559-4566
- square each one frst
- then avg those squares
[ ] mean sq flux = 130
